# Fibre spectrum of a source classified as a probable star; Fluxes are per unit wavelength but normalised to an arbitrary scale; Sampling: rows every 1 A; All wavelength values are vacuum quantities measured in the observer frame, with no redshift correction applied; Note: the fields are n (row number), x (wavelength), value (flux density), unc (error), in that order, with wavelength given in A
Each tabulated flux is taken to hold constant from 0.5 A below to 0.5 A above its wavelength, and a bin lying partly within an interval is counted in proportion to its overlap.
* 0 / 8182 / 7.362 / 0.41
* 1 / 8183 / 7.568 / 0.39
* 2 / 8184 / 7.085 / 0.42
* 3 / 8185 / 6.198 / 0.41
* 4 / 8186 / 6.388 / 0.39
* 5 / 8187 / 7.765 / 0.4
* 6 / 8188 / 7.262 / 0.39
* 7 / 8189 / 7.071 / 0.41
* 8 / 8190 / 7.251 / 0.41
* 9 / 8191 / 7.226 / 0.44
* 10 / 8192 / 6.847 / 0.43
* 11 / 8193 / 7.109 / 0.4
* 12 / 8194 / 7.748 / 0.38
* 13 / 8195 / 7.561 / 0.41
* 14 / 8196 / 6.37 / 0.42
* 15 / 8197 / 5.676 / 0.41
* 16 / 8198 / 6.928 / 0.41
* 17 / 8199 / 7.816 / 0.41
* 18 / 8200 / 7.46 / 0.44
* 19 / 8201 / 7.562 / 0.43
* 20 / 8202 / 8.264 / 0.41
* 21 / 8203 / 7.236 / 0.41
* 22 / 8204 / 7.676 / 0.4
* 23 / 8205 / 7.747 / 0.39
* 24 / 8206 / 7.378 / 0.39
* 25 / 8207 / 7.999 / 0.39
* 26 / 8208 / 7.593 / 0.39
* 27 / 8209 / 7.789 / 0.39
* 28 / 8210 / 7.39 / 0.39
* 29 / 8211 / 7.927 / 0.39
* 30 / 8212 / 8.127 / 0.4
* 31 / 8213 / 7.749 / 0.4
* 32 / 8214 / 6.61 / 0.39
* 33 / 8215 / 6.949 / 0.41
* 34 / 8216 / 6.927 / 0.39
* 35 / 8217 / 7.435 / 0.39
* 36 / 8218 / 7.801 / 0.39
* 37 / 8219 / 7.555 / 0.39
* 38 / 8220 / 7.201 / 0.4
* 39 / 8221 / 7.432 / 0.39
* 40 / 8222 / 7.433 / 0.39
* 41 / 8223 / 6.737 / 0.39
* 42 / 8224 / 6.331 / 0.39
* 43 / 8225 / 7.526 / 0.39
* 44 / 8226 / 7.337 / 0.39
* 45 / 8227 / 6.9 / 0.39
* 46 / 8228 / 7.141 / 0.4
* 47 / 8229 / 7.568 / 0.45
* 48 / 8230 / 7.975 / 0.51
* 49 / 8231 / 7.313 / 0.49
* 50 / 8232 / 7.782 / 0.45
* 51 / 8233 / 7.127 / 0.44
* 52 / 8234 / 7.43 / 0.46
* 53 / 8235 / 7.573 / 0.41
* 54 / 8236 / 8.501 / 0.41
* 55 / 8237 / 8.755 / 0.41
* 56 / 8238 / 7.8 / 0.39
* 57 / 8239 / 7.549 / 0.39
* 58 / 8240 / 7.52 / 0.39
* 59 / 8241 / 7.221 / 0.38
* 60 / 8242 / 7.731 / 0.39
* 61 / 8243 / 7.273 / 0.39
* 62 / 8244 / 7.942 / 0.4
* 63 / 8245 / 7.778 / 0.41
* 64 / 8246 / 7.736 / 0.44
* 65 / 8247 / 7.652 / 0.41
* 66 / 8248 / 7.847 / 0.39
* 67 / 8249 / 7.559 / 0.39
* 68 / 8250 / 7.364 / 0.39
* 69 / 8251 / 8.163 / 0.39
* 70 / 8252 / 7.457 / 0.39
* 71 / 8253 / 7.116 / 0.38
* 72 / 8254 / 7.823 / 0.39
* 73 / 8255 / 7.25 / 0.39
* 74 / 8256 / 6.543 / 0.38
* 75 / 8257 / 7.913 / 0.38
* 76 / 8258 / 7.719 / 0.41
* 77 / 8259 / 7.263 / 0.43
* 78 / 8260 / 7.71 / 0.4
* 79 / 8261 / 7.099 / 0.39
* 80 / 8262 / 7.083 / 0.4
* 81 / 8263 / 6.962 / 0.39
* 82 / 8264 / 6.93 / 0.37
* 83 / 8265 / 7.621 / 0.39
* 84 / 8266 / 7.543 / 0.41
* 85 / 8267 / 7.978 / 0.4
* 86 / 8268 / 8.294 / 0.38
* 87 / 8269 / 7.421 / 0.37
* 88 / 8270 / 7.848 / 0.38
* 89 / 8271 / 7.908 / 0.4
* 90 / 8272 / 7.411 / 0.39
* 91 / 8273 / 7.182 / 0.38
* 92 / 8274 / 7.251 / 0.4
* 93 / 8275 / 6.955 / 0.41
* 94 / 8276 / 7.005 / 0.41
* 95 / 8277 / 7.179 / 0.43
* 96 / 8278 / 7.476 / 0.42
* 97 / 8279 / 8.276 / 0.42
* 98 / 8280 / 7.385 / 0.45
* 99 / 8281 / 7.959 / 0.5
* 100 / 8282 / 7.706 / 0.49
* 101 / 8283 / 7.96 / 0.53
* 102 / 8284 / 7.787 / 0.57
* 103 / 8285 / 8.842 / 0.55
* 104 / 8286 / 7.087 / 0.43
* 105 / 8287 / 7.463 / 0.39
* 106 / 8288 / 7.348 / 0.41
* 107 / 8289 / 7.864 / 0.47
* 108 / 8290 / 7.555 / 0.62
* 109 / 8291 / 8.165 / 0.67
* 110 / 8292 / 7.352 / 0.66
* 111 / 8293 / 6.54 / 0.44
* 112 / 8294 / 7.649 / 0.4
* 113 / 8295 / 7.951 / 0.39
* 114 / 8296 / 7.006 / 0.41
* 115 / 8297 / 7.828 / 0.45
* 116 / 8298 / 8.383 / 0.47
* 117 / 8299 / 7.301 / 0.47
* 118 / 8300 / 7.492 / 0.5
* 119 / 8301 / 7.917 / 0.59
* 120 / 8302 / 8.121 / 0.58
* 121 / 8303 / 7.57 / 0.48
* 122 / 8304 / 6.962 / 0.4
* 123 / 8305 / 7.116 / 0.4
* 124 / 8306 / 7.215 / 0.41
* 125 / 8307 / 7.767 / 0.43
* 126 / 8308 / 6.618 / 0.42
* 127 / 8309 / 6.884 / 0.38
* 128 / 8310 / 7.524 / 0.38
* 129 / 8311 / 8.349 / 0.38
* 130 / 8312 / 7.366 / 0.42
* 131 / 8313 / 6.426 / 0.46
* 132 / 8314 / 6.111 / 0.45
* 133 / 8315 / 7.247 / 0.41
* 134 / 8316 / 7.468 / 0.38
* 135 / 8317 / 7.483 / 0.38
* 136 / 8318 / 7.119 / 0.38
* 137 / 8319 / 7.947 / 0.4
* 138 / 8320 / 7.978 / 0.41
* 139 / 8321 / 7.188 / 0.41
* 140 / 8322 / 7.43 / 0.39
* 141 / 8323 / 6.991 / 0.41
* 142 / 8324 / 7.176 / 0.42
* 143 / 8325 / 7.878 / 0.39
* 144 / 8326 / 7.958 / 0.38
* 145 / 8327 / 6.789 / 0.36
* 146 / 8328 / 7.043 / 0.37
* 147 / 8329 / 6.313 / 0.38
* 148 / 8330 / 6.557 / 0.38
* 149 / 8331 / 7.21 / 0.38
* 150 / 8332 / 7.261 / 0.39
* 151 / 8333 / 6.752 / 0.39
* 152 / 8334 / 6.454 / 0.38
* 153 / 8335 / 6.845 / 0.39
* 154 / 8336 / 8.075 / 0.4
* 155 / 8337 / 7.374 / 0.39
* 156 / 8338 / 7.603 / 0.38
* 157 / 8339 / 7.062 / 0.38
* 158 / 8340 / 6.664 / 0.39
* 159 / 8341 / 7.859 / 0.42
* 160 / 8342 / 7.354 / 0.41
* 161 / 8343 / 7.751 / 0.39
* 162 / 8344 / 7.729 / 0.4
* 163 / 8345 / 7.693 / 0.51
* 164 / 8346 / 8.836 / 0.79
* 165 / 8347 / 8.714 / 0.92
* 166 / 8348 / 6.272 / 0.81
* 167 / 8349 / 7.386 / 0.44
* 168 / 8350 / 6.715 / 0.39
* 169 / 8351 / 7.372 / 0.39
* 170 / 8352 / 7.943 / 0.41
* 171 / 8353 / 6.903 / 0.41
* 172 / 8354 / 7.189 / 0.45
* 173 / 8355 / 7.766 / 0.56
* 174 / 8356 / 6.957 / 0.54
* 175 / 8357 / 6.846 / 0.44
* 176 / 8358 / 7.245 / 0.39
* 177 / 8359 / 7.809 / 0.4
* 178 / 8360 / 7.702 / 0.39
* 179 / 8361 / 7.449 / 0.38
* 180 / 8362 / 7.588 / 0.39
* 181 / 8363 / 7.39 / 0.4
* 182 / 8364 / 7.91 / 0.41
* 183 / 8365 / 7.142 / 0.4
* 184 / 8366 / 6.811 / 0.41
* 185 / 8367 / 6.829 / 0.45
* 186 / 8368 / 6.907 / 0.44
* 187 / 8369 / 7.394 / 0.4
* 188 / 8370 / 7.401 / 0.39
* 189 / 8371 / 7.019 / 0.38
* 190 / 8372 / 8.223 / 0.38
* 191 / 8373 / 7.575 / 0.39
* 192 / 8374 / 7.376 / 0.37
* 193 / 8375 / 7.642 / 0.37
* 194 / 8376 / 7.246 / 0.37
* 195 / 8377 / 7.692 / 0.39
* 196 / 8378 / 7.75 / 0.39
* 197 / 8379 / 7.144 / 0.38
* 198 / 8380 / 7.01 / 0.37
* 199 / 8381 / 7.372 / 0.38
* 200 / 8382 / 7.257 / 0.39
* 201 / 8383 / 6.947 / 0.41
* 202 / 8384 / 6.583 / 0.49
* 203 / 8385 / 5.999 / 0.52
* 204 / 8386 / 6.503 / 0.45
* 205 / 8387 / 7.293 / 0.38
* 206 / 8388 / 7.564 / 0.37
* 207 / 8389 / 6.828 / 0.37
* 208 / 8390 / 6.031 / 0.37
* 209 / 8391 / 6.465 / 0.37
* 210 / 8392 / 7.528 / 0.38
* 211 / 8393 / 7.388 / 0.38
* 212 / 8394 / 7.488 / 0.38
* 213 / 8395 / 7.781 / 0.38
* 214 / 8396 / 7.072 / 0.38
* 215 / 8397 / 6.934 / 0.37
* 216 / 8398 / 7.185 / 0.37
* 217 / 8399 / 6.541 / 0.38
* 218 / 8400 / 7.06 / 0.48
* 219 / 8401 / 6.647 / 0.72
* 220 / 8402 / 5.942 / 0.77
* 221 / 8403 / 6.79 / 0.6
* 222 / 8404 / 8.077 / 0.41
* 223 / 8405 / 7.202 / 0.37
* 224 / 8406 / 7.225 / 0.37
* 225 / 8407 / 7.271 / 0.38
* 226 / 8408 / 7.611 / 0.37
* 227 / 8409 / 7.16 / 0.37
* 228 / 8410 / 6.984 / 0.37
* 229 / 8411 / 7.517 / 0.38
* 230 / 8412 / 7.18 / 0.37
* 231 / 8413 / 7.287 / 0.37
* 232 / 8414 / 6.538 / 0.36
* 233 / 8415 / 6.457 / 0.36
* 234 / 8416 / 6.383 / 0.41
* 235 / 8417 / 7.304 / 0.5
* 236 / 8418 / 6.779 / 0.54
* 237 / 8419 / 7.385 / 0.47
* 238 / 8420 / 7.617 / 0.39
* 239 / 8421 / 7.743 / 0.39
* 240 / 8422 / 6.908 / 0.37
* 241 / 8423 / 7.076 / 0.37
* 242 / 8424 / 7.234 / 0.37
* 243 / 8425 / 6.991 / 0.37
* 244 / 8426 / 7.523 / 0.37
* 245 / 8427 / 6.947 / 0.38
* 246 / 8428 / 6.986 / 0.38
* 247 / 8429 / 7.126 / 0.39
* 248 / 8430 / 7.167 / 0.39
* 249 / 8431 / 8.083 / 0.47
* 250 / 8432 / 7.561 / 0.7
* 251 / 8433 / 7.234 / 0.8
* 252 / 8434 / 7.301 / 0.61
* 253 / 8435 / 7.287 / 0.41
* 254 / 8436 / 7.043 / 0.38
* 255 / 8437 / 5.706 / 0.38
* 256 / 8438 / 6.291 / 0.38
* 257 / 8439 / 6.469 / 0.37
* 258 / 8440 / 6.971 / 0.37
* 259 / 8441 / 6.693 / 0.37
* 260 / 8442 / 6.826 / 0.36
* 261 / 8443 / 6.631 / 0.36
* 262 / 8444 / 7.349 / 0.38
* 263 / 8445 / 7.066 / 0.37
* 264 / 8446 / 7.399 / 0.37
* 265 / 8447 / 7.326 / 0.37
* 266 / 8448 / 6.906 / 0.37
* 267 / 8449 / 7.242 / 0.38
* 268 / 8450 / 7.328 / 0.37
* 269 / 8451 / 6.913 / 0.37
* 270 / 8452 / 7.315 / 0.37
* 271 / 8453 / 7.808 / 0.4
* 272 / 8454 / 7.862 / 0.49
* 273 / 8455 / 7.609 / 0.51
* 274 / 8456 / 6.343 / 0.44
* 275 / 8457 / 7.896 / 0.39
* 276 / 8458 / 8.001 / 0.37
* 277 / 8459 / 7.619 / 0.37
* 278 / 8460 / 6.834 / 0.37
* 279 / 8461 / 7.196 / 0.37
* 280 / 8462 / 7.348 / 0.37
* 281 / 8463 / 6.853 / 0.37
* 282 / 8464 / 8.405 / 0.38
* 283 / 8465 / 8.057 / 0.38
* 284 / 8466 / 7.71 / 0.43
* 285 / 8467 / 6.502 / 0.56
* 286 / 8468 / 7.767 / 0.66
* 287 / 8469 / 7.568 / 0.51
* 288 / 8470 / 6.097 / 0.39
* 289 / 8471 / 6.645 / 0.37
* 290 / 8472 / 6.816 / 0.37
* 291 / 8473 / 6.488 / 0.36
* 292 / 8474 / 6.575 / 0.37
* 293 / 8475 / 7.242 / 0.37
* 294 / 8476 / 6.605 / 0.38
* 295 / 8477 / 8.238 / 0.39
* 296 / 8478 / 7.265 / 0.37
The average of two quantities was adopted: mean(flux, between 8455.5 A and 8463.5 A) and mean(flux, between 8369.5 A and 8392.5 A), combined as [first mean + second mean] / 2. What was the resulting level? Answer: 7.21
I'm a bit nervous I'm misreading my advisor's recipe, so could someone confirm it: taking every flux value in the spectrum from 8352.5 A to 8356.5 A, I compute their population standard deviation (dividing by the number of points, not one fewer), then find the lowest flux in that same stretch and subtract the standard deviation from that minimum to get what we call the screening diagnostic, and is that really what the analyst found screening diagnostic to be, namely 6.6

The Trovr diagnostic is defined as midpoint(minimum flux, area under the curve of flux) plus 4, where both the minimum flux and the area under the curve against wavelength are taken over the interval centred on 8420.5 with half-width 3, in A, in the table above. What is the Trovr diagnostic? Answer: 29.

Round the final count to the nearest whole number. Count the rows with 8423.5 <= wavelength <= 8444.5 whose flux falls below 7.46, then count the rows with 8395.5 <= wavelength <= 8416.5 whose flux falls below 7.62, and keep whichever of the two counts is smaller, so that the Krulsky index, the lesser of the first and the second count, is 18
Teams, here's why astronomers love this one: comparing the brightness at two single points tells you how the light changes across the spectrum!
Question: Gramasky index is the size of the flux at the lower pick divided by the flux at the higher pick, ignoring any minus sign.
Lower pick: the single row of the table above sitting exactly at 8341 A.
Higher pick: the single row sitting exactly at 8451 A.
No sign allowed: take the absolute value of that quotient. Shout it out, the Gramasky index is 1.14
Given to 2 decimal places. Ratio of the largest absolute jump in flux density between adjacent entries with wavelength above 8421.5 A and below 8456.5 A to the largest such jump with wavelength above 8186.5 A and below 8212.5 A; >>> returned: 1.07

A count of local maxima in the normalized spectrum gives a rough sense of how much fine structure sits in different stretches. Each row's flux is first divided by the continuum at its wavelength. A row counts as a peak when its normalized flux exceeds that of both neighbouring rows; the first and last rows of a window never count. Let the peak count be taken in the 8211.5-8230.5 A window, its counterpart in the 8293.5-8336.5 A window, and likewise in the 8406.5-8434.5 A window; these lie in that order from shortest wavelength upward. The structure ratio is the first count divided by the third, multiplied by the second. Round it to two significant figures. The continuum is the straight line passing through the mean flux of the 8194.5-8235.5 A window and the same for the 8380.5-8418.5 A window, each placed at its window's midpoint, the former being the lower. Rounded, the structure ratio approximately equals 5.5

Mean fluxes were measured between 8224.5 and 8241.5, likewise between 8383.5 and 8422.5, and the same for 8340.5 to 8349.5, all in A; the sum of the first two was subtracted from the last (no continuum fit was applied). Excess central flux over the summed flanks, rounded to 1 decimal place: -6.9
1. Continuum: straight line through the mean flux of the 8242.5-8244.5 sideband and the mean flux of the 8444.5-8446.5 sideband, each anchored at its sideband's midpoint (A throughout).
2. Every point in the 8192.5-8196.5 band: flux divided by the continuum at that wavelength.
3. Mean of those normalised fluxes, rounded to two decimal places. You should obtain 0.93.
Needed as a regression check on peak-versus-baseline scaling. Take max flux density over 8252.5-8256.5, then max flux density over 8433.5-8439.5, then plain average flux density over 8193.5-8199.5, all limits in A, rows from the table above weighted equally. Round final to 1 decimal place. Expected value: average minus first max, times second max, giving -5.9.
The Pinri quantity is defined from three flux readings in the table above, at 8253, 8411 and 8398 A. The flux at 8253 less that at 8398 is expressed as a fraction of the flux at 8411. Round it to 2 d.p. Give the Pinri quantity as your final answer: -0.01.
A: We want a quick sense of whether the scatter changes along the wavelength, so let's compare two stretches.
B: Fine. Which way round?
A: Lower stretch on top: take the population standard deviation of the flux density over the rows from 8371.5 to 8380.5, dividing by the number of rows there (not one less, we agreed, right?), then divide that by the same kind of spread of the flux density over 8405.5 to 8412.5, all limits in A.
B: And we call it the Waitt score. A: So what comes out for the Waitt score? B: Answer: 1.7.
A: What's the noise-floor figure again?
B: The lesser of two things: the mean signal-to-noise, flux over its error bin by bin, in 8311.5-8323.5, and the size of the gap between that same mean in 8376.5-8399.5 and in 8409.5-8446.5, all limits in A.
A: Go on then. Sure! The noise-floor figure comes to 0.6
